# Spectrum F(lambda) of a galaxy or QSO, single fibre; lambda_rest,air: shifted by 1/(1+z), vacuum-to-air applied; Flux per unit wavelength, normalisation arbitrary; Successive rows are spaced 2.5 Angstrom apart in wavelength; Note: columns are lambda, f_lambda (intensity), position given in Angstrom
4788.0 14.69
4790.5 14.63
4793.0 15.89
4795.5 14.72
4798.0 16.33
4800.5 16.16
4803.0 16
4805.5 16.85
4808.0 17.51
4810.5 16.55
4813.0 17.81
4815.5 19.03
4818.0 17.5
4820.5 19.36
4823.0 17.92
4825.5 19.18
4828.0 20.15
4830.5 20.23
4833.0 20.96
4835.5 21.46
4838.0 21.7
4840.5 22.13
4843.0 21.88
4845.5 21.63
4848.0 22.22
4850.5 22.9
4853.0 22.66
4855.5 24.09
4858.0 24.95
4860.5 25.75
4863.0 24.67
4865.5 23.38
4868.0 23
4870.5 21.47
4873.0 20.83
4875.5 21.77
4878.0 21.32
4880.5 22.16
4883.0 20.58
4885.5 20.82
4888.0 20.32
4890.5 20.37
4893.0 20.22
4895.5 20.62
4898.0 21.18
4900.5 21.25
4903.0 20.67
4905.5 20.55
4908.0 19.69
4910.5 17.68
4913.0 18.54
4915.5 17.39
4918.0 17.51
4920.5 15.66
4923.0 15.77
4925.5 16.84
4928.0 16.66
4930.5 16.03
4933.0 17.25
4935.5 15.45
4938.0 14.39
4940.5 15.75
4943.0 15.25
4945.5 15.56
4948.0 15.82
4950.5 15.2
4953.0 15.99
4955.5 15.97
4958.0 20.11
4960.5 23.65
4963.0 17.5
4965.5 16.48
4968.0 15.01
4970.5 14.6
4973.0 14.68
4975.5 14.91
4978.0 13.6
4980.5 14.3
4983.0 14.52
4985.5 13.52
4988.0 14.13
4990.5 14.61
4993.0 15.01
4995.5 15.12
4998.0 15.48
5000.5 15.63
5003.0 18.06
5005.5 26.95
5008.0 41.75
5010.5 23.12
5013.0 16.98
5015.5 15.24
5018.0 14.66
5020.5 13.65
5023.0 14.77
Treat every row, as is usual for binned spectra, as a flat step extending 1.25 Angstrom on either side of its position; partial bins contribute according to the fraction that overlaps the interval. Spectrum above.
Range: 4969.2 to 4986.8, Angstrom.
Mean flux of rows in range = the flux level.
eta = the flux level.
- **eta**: 14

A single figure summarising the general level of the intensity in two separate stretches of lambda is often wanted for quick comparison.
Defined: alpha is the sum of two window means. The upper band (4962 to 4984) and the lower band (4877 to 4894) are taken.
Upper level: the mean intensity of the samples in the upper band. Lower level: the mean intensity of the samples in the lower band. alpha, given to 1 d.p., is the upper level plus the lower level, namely 35.9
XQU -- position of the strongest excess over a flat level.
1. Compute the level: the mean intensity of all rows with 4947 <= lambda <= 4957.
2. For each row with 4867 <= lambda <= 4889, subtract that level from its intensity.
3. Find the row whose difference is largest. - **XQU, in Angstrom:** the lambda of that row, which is 4868.0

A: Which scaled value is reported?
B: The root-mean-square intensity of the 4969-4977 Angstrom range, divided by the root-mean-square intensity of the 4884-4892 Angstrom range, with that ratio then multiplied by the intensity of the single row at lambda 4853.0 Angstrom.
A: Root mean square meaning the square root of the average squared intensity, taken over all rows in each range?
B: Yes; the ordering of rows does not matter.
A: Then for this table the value 16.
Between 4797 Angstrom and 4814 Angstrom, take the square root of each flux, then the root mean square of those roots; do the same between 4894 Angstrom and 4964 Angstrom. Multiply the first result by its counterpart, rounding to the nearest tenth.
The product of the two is 17.2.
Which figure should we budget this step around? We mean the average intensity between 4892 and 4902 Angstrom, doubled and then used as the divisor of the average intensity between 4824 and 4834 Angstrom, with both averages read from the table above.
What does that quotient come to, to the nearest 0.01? 0.48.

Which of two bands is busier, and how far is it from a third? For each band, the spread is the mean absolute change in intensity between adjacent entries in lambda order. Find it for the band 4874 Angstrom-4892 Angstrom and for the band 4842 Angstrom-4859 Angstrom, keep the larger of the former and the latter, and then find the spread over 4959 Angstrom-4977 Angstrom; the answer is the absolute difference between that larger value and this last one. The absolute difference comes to 0.9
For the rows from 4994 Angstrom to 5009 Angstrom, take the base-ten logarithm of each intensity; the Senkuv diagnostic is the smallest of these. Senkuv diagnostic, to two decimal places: 1.18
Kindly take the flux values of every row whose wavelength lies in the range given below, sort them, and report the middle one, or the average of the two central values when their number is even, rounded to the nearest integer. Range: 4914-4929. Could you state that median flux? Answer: 17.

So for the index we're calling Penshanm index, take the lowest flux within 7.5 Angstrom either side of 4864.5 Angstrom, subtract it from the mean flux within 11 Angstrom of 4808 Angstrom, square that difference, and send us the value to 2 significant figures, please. 19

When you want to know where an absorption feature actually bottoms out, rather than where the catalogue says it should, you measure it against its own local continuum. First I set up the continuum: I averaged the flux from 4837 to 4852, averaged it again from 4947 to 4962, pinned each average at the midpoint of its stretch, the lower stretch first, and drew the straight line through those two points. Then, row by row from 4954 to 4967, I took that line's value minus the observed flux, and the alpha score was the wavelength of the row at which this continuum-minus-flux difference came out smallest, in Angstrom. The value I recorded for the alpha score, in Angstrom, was 4960.5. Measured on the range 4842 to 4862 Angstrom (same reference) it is 4860.5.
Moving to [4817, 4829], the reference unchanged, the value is 4828.0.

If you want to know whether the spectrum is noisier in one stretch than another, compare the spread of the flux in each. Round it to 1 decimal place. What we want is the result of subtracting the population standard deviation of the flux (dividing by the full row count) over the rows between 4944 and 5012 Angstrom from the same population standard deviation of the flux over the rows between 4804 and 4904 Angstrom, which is -3.6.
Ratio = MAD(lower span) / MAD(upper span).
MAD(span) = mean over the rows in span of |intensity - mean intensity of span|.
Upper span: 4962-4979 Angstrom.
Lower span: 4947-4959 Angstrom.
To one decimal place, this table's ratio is 1.4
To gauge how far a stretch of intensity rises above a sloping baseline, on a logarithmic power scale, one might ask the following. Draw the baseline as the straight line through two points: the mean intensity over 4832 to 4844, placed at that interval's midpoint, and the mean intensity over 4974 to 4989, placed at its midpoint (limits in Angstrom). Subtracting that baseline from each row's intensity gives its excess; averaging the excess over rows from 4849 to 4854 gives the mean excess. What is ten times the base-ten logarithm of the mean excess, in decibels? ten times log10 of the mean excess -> 3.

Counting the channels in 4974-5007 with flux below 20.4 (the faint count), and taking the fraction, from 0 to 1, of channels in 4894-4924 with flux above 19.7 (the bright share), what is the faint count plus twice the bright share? 13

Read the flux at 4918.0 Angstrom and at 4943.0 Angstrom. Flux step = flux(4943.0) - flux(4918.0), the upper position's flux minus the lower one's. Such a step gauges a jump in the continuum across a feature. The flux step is -2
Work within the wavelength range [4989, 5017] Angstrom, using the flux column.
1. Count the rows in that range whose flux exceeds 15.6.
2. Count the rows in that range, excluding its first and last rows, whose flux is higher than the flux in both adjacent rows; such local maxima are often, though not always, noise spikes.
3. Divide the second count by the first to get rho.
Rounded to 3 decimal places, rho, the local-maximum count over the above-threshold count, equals 0.167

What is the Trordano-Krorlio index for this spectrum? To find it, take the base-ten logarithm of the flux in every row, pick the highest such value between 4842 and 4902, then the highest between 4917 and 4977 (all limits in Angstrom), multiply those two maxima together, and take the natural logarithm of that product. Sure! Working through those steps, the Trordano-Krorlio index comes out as 0.66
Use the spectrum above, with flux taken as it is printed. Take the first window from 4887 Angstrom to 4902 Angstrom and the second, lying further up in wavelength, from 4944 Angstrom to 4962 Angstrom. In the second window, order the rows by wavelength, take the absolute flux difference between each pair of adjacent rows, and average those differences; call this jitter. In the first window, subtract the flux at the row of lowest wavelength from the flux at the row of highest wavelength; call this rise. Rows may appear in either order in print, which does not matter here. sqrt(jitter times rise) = 1.2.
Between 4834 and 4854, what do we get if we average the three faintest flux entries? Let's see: 22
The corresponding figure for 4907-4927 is 16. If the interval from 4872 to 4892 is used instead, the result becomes 20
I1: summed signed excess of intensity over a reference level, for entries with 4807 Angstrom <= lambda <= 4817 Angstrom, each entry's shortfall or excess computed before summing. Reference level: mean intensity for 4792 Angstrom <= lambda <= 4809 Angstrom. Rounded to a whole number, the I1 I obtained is 6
